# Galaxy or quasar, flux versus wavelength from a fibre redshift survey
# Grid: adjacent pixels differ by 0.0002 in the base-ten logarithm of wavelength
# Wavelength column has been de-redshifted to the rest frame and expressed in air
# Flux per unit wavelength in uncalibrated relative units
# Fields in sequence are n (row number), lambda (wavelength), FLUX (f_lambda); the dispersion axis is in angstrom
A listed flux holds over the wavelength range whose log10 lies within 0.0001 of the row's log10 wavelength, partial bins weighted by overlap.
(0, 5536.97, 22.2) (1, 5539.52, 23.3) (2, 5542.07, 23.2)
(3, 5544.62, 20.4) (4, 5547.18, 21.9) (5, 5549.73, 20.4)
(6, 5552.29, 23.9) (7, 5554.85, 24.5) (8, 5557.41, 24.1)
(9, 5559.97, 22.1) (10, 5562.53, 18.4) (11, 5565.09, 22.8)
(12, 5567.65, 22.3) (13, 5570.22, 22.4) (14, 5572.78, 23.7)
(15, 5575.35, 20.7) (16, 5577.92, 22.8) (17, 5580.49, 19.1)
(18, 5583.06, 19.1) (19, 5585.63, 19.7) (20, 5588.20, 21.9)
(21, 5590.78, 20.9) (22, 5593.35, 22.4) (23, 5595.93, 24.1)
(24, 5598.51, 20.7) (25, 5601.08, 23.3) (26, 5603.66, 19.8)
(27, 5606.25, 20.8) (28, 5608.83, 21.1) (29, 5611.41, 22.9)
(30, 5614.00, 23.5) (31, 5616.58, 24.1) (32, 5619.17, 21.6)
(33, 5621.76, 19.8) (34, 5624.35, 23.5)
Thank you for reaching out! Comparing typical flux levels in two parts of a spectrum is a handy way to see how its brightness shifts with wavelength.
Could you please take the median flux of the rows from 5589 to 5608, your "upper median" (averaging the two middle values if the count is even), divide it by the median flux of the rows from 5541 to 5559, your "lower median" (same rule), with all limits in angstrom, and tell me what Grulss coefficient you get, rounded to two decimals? 0.90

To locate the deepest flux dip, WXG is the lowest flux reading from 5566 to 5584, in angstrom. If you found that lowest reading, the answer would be 19.1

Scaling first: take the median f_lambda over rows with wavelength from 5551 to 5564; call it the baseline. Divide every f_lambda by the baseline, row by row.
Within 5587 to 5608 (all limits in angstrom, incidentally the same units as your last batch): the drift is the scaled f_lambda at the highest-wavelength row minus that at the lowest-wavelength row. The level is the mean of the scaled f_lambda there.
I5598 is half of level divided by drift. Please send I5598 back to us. -10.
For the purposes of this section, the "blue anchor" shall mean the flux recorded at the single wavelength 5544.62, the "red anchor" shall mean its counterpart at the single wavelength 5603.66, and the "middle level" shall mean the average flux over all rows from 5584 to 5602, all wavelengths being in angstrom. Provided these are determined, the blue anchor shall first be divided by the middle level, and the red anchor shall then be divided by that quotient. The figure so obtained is 21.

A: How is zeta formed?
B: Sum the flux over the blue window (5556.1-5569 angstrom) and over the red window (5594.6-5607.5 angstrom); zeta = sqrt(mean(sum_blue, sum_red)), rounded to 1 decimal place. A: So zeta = 10.4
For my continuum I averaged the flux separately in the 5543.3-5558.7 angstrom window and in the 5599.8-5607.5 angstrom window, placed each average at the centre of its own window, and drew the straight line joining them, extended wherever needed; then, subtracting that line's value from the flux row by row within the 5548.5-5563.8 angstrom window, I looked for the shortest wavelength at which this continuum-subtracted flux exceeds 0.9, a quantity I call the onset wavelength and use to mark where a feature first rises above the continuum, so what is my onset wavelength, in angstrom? 5552.29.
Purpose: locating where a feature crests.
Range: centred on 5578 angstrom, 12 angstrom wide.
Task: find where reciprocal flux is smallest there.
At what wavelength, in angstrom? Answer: 5572.78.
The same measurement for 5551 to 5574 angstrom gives 5554.85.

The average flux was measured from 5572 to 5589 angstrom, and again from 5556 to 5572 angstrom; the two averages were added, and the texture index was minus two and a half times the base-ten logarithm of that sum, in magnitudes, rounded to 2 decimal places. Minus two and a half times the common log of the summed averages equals -4.08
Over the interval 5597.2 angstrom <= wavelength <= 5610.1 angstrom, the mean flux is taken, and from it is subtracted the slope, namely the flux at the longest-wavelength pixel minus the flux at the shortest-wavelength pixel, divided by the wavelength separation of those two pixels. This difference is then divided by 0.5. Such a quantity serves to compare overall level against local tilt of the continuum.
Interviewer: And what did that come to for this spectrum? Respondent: 42.2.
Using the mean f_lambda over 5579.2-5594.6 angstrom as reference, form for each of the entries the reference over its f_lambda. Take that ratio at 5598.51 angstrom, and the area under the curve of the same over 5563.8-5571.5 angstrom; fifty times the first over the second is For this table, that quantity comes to 7.1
